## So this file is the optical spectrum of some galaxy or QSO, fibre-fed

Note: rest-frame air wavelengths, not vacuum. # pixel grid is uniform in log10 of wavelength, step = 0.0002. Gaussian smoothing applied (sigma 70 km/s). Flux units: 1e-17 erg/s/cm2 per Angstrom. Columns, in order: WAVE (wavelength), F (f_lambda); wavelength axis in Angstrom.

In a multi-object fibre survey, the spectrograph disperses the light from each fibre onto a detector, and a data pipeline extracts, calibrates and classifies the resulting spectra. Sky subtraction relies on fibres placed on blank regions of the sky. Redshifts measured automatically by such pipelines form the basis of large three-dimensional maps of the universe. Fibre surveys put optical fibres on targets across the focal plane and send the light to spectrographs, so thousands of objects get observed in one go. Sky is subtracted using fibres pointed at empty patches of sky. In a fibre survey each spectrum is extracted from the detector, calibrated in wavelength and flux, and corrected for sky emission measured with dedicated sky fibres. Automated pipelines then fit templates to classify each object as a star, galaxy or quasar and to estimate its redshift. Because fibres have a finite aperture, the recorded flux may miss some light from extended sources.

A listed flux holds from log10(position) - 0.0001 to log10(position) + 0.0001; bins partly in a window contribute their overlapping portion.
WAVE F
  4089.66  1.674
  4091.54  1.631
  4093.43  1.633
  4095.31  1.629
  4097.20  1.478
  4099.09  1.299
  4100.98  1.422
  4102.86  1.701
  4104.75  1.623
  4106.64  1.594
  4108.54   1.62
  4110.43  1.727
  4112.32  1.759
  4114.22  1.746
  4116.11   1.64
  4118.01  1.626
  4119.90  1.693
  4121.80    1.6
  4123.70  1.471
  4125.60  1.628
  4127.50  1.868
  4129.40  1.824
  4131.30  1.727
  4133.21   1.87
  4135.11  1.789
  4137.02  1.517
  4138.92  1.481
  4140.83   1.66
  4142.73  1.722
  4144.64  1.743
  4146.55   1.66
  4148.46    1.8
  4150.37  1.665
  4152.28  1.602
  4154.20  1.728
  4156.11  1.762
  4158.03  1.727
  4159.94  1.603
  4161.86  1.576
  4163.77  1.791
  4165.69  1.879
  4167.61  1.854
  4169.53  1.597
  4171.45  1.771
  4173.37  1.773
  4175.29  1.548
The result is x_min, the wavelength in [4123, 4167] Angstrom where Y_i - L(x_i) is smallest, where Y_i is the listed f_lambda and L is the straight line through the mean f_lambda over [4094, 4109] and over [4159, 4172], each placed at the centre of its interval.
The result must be 4138.92 Angstrom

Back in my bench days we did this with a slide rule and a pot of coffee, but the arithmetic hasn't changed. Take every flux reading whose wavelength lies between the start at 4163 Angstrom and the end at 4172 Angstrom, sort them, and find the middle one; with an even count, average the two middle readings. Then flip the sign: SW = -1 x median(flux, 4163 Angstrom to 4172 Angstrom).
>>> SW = -1.79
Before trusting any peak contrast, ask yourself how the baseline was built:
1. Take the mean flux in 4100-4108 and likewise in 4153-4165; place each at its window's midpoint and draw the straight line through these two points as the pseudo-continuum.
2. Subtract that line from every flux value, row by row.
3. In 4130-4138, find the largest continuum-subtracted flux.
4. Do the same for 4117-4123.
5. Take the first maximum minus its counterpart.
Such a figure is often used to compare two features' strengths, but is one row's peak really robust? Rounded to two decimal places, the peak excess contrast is 0.15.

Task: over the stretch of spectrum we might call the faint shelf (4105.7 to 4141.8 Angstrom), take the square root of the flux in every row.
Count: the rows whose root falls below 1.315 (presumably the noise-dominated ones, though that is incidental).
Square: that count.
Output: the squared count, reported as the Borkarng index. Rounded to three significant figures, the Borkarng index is 169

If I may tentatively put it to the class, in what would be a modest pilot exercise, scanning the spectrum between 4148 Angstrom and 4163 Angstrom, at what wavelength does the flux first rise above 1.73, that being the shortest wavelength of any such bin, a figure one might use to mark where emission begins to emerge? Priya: 4148.46 Angstrom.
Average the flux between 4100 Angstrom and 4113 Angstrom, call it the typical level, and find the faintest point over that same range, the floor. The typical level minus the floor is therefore 0.21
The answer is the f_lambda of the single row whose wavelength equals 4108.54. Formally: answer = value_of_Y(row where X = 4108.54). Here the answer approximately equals 1.62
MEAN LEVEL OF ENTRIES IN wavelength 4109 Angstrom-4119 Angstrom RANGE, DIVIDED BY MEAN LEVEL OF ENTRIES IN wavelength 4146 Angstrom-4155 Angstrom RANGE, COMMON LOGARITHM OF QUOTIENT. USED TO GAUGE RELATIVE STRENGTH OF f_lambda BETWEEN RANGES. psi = 0.002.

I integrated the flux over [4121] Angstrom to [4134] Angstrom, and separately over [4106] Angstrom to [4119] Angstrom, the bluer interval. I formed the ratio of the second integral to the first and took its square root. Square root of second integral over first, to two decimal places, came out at 0.99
